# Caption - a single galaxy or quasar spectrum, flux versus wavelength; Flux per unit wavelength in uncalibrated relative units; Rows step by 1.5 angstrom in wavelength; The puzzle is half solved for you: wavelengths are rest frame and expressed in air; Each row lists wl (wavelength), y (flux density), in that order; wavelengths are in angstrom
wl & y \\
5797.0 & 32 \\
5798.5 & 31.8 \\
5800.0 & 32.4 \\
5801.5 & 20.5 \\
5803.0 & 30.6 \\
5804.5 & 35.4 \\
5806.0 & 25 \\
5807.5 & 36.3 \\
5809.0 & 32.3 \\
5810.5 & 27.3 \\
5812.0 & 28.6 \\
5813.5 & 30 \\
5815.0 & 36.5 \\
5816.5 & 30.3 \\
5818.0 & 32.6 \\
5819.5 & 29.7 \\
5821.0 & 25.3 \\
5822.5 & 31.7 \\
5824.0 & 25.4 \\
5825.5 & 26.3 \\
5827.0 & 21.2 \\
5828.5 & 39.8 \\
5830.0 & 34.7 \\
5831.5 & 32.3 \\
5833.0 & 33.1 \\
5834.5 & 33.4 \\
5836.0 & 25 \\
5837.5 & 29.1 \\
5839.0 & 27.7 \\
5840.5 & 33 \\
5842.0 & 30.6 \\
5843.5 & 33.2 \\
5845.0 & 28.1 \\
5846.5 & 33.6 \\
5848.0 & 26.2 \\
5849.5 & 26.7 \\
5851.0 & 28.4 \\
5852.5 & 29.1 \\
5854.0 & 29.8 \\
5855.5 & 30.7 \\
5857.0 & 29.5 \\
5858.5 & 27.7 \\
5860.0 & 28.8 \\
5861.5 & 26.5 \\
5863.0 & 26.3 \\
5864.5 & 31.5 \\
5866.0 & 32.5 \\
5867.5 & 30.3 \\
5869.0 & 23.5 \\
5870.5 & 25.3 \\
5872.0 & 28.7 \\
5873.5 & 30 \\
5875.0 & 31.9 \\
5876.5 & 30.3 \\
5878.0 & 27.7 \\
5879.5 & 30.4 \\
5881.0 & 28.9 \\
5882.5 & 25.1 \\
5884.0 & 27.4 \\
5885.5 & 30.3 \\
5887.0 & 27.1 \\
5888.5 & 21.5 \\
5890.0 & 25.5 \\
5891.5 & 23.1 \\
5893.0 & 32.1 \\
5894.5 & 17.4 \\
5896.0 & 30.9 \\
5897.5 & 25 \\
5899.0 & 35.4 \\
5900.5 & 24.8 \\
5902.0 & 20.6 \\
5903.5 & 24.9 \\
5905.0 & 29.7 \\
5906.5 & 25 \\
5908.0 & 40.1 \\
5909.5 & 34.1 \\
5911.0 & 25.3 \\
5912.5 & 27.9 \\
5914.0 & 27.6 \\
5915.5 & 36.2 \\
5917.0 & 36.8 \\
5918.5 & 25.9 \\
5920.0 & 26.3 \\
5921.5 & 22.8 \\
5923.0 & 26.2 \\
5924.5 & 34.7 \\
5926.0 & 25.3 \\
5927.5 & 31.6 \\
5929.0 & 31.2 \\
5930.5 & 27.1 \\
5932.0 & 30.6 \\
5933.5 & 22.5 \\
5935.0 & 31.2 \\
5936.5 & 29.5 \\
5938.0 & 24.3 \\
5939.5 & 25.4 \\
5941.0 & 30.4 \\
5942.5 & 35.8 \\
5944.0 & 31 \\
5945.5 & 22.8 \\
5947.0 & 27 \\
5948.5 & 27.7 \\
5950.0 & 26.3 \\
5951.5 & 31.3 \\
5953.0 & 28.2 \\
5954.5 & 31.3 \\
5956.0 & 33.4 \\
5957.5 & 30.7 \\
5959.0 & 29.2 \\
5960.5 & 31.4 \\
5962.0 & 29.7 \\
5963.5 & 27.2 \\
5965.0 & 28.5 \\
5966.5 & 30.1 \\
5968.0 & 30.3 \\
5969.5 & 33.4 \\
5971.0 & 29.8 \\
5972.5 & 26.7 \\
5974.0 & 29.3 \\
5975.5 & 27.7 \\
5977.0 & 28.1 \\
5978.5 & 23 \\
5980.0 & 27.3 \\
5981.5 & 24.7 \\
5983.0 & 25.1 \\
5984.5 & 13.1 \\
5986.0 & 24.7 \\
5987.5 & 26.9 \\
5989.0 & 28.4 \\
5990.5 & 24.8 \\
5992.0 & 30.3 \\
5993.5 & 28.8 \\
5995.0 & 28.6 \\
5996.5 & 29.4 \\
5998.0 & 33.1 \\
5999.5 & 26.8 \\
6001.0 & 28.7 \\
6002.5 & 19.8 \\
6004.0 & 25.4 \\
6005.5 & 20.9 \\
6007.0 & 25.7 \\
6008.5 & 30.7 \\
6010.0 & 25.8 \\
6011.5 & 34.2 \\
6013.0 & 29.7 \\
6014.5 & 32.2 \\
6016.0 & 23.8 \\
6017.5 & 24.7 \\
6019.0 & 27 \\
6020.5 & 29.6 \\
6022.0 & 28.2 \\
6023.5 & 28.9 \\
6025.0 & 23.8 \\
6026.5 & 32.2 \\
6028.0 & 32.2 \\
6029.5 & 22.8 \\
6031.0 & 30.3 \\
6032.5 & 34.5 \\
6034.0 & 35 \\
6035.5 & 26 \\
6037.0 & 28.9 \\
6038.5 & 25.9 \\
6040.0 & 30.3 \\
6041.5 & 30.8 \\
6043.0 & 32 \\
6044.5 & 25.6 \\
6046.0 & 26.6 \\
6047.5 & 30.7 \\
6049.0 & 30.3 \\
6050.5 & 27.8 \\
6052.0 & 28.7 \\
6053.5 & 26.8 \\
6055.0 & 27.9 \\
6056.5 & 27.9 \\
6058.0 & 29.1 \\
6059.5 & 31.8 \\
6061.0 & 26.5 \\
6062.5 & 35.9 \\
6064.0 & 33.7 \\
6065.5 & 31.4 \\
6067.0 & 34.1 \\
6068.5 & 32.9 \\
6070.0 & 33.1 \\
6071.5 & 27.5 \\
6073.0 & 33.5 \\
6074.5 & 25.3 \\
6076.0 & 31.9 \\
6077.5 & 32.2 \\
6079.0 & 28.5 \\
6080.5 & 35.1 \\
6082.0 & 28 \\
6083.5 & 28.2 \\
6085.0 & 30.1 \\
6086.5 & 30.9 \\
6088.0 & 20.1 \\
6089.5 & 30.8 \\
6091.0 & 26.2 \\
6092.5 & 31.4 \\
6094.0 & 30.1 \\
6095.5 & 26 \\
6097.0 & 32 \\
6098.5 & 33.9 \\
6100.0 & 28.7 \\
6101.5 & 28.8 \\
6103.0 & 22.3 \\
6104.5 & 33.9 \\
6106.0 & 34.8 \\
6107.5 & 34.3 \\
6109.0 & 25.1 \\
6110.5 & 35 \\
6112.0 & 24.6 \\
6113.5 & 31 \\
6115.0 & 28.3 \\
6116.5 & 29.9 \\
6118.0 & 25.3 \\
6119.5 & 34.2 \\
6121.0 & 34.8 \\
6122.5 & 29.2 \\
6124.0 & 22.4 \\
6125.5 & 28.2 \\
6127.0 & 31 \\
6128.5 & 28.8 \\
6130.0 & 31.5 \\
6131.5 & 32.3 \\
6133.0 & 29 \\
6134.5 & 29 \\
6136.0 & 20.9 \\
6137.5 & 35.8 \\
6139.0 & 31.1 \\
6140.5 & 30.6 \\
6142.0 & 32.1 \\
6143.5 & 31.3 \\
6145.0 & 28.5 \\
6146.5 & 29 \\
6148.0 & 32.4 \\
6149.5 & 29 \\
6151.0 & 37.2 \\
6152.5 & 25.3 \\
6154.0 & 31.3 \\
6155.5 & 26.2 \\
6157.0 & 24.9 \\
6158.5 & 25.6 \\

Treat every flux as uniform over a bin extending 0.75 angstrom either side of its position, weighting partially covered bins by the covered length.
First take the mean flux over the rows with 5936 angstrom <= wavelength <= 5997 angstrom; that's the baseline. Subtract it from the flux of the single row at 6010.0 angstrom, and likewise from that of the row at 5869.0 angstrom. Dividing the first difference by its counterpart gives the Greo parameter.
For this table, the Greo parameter 0.5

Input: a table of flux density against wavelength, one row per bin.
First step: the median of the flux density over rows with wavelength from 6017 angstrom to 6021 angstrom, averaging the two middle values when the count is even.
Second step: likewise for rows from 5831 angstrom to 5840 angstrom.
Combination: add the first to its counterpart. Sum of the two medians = 57.7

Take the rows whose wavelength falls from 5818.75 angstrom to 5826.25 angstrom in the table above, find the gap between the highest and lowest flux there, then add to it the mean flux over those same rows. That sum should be 34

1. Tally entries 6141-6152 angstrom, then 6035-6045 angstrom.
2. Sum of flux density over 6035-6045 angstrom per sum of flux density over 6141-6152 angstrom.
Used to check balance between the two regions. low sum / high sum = 0.91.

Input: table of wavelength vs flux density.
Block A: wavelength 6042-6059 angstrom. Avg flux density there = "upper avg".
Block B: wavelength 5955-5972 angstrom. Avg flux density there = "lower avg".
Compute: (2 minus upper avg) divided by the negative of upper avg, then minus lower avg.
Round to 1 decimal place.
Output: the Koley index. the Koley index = -29.4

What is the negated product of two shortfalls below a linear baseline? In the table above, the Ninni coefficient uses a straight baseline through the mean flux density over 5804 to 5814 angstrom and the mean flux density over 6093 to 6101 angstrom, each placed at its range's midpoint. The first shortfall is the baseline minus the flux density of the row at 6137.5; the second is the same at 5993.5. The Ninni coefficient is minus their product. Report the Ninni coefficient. 9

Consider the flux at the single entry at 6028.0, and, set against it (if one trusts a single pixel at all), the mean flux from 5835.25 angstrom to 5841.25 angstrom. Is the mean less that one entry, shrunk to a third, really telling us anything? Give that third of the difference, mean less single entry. -1.2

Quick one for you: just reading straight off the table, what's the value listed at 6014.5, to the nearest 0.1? 32.2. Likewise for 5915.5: 36.2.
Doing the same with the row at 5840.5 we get 33.0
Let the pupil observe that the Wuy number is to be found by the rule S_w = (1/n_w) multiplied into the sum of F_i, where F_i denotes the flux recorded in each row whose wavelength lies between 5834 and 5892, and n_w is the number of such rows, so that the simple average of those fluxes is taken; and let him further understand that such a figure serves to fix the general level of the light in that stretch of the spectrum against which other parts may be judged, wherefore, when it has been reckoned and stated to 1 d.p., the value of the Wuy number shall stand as 28.6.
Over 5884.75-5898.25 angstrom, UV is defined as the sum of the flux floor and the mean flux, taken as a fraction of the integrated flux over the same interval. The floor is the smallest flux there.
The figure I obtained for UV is 0.124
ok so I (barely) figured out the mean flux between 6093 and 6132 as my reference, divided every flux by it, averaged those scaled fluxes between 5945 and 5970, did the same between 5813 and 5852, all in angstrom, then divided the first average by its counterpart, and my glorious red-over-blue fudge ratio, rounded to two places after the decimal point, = 0.97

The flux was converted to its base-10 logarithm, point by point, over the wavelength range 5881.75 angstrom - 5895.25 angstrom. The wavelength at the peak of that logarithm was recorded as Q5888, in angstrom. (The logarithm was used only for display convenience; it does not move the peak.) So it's 5893.0 angstrom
